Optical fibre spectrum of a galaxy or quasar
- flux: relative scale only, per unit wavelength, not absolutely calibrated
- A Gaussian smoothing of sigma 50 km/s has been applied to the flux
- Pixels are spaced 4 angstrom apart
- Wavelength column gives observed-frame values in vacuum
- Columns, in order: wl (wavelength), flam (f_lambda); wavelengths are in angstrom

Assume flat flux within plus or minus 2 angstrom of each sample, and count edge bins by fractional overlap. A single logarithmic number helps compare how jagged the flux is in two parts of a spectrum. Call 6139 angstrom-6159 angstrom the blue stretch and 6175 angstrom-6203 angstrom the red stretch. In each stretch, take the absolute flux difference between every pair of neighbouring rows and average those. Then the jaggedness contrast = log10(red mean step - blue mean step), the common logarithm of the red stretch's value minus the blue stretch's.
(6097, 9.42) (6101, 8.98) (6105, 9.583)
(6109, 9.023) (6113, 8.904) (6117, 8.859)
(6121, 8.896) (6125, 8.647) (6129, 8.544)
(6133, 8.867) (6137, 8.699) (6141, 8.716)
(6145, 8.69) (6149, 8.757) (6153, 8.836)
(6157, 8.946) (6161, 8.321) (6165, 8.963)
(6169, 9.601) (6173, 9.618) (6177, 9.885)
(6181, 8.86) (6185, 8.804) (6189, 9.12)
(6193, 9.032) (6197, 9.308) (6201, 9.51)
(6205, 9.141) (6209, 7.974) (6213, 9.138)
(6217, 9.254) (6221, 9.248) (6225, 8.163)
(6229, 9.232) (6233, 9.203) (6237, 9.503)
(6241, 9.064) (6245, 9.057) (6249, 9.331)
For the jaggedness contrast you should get -0.59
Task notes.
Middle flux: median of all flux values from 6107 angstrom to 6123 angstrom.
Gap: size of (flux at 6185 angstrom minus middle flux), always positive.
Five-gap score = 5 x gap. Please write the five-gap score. 0.48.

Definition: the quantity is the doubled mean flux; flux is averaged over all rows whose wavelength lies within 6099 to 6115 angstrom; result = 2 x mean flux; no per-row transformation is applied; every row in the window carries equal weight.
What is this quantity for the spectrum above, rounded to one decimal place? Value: 18.2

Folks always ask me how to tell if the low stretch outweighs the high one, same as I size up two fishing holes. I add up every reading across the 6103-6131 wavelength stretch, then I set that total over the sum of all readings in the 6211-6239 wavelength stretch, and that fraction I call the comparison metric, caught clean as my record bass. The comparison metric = 0.98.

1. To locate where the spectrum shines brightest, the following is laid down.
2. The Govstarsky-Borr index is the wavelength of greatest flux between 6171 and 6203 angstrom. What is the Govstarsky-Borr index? 6177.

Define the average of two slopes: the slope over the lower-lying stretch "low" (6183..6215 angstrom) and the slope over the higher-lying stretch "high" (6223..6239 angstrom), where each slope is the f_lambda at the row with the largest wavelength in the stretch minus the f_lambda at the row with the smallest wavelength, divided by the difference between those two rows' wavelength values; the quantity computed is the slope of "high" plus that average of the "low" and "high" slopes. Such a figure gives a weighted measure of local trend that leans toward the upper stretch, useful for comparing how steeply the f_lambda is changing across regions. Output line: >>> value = 0.17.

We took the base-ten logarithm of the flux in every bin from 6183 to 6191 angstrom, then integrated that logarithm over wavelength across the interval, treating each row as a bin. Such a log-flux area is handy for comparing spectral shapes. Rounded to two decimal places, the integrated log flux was 7.62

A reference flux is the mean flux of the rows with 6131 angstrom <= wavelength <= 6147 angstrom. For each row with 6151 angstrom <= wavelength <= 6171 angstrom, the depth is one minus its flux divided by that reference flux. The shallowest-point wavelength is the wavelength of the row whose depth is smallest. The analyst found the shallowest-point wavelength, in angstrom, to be 6169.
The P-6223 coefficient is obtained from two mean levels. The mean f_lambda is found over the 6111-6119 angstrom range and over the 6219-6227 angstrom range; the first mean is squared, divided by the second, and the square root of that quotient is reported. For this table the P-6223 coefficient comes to 3.01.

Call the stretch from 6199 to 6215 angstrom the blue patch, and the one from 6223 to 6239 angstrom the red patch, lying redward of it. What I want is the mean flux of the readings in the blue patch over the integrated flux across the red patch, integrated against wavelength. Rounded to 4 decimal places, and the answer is 0.0619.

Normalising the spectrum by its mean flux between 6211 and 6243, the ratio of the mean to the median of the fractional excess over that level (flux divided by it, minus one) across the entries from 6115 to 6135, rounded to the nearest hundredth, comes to 1.40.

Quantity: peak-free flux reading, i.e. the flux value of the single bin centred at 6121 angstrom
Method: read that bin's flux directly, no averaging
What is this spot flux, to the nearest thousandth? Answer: 8.896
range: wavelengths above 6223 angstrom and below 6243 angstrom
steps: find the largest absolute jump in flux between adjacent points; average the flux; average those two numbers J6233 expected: 5.1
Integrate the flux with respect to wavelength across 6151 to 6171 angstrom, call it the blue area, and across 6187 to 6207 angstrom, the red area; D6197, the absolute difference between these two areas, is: 5.8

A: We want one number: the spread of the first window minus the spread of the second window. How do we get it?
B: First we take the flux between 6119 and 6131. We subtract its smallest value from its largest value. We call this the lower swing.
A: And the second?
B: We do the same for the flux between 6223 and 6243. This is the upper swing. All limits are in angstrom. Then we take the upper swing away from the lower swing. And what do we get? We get -1.0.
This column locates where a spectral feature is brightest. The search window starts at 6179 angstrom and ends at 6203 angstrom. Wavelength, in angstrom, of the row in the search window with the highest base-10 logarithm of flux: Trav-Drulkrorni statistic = 6201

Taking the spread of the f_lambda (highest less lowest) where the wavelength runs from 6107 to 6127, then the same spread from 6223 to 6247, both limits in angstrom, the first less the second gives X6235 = -1.0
